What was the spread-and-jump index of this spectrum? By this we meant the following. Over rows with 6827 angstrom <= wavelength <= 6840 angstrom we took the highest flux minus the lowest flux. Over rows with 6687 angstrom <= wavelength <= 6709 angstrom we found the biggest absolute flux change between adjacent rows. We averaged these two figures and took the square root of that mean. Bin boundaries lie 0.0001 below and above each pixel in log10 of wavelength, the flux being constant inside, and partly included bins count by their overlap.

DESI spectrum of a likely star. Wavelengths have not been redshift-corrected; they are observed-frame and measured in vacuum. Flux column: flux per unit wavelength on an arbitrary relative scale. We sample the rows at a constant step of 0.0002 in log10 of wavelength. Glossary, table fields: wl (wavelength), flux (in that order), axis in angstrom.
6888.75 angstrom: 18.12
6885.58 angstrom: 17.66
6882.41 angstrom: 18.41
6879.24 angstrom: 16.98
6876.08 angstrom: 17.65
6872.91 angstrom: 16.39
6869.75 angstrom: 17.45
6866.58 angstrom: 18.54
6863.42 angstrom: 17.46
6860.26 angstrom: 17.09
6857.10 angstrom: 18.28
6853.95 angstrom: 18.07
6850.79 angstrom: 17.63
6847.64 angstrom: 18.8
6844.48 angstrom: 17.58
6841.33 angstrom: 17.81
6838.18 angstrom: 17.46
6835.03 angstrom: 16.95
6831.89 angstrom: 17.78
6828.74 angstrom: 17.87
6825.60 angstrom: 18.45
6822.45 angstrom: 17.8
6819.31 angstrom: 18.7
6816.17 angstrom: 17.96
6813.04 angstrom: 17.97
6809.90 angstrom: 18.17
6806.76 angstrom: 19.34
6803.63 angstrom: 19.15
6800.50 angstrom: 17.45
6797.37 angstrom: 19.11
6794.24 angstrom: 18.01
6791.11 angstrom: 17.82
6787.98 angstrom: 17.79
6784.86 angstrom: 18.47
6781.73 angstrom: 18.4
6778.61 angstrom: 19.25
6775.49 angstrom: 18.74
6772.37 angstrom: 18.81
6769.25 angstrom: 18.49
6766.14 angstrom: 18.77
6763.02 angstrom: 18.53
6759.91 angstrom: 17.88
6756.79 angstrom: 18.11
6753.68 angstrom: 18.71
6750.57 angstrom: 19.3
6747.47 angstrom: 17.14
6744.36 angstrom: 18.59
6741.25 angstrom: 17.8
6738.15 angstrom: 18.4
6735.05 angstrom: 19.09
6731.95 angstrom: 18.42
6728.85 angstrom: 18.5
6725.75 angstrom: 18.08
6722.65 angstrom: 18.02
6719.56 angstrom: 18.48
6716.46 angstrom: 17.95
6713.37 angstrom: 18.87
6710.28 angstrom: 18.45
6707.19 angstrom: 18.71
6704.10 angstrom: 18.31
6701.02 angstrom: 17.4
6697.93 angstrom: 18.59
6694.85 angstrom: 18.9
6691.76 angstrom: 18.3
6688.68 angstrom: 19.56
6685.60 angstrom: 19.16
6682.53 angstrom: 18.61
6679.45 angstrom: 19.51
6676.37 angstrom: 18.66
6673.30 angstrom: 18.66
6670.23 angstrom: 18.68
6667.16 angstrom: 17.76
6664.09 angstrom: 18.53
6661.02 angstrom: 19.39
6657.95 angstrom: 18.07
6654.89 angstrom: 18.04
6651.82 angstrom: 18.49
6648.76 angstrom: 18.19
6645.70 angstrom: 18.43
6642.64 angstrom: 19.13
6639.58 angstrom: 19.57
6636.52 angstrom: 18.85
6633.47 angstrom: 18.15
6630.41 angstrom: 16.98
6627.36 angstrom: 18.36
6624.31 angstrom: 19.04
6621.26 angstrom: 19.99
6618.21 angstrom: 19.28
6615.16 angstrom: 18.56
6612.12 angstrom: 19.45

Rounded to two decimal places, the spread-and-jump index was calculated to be 1.04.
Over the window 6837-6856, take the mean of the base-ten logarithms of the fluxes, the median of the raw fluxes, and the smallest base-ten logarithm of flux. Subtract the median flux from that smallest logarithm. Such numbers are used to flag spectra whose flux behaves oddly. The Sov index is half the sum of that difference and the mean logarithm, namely -7.6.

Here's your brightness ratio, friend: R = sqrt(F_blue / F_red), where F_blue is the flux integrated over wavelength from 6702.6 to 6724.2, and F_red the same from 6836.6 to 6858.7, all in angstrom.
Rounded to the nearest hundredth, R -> 1.00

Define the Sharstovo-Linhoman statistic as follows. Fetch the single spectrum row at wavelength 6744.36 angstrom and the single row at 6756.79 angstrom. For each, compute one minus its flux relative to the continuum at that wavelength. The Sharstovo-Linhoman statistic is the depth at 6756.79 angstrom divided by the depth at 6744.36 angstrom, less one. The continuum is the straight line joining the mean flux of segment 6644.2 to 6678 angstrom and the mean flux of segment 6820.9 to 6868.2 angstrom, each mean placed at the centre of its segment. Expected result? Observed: -1.0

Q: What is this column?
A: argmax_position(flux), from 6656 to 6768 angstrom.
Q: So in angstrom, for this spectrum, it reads 6688.68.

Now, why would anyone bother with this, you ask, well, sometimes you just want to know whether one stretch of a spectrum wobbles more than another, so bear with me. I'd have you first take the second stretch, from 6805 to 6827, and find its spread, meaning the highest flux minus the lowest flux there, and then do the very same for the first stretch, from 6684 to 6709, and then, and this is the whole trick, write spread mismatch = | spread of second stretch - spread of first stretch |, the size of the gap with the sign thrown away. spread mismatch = 0.62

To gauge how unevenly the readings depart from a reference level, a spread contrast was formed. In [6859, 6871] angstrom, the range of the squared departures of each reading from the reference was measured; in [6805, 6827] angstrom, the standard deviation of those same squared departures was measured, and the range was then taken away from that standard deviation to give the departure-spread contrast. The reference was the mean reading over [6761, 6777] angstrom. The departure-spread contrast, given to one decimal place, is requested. -2.2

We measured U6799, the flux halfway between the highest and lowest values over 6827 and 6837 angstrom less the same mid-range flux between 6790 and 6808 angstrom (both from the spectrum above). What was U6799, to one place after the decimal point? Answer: -1.0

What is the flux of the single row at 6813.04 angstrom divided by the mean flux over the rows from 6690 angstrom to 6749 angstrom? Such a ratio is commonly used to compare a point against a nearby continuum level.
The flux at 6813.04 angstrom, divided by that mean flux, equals 0.98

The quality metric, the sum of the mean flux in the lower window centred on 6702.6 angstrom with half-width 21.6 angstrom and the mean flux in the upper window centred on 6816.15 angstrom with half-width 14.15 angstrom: 36.9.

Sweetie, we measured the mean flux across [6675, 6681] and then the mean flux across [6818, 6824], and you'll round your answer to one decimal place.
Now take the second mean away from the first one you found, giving 0.8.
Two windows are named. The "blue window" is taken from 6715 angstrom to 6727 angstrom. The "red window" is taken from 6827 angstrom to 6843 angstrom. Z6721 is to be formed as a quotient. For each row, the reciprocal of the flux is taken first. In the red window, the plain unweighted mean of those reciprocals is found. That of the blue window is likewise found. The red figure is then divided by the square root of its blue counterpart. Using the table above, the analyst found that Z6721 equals 0.242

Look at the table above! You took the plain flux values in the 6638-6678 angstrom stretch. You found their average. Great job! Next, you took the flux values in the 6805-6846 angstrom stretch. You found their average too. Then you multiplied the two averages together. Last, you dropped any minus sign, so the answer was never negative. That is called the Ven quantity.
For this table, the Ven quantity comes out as 334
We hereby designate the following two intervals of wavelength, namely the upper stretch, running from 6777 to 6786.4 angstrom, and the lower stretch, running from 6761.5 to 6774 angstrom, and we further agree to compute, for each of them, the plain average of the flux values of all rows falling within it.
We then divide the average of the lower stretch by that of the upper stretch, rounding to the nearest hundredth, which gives 1.00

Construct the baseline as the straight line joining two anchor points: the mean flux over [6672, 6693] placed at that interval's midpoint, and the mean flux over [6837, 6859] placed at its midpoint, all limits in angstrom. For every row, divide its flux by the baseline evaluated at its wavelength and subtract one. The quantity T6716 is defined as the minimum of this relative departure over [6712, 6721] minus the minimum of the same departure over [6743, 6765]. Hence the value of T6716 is 0.034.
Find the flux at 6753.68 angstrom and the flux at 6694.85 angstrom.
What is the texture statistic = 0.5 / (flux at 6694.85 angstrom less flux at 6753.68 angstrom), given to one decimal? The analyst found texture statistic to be 2.6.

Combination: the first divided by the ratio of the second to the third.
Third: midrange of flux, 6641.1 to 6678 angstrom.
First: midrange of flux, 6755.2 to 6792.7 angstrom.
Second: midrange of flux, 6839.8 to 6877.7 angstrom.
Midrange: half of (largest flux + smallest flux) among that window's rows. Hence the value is 19.6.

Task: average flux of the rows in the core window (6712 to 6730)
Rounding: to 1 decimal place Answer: 18.3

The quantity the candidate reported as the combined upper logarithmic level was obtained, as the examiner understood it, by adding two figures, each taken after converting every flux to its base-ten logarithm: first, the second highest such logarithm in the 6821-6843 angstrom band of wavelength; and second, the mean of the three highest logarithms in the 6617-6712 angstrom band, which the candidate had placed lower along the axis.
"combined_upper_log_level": 2.55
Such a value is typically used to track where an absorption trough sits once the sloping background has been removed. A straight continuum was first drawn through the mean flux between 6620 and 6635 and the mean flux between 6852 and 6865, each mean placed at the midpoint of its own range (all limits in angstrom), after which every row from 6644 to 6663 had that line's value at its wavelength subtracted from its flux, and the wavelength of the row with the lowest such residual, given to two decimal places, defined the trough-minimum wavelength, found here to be 6654.89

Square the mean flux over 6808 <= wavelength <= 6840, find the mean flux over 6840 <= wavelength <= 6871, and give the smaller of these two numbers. 17.9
